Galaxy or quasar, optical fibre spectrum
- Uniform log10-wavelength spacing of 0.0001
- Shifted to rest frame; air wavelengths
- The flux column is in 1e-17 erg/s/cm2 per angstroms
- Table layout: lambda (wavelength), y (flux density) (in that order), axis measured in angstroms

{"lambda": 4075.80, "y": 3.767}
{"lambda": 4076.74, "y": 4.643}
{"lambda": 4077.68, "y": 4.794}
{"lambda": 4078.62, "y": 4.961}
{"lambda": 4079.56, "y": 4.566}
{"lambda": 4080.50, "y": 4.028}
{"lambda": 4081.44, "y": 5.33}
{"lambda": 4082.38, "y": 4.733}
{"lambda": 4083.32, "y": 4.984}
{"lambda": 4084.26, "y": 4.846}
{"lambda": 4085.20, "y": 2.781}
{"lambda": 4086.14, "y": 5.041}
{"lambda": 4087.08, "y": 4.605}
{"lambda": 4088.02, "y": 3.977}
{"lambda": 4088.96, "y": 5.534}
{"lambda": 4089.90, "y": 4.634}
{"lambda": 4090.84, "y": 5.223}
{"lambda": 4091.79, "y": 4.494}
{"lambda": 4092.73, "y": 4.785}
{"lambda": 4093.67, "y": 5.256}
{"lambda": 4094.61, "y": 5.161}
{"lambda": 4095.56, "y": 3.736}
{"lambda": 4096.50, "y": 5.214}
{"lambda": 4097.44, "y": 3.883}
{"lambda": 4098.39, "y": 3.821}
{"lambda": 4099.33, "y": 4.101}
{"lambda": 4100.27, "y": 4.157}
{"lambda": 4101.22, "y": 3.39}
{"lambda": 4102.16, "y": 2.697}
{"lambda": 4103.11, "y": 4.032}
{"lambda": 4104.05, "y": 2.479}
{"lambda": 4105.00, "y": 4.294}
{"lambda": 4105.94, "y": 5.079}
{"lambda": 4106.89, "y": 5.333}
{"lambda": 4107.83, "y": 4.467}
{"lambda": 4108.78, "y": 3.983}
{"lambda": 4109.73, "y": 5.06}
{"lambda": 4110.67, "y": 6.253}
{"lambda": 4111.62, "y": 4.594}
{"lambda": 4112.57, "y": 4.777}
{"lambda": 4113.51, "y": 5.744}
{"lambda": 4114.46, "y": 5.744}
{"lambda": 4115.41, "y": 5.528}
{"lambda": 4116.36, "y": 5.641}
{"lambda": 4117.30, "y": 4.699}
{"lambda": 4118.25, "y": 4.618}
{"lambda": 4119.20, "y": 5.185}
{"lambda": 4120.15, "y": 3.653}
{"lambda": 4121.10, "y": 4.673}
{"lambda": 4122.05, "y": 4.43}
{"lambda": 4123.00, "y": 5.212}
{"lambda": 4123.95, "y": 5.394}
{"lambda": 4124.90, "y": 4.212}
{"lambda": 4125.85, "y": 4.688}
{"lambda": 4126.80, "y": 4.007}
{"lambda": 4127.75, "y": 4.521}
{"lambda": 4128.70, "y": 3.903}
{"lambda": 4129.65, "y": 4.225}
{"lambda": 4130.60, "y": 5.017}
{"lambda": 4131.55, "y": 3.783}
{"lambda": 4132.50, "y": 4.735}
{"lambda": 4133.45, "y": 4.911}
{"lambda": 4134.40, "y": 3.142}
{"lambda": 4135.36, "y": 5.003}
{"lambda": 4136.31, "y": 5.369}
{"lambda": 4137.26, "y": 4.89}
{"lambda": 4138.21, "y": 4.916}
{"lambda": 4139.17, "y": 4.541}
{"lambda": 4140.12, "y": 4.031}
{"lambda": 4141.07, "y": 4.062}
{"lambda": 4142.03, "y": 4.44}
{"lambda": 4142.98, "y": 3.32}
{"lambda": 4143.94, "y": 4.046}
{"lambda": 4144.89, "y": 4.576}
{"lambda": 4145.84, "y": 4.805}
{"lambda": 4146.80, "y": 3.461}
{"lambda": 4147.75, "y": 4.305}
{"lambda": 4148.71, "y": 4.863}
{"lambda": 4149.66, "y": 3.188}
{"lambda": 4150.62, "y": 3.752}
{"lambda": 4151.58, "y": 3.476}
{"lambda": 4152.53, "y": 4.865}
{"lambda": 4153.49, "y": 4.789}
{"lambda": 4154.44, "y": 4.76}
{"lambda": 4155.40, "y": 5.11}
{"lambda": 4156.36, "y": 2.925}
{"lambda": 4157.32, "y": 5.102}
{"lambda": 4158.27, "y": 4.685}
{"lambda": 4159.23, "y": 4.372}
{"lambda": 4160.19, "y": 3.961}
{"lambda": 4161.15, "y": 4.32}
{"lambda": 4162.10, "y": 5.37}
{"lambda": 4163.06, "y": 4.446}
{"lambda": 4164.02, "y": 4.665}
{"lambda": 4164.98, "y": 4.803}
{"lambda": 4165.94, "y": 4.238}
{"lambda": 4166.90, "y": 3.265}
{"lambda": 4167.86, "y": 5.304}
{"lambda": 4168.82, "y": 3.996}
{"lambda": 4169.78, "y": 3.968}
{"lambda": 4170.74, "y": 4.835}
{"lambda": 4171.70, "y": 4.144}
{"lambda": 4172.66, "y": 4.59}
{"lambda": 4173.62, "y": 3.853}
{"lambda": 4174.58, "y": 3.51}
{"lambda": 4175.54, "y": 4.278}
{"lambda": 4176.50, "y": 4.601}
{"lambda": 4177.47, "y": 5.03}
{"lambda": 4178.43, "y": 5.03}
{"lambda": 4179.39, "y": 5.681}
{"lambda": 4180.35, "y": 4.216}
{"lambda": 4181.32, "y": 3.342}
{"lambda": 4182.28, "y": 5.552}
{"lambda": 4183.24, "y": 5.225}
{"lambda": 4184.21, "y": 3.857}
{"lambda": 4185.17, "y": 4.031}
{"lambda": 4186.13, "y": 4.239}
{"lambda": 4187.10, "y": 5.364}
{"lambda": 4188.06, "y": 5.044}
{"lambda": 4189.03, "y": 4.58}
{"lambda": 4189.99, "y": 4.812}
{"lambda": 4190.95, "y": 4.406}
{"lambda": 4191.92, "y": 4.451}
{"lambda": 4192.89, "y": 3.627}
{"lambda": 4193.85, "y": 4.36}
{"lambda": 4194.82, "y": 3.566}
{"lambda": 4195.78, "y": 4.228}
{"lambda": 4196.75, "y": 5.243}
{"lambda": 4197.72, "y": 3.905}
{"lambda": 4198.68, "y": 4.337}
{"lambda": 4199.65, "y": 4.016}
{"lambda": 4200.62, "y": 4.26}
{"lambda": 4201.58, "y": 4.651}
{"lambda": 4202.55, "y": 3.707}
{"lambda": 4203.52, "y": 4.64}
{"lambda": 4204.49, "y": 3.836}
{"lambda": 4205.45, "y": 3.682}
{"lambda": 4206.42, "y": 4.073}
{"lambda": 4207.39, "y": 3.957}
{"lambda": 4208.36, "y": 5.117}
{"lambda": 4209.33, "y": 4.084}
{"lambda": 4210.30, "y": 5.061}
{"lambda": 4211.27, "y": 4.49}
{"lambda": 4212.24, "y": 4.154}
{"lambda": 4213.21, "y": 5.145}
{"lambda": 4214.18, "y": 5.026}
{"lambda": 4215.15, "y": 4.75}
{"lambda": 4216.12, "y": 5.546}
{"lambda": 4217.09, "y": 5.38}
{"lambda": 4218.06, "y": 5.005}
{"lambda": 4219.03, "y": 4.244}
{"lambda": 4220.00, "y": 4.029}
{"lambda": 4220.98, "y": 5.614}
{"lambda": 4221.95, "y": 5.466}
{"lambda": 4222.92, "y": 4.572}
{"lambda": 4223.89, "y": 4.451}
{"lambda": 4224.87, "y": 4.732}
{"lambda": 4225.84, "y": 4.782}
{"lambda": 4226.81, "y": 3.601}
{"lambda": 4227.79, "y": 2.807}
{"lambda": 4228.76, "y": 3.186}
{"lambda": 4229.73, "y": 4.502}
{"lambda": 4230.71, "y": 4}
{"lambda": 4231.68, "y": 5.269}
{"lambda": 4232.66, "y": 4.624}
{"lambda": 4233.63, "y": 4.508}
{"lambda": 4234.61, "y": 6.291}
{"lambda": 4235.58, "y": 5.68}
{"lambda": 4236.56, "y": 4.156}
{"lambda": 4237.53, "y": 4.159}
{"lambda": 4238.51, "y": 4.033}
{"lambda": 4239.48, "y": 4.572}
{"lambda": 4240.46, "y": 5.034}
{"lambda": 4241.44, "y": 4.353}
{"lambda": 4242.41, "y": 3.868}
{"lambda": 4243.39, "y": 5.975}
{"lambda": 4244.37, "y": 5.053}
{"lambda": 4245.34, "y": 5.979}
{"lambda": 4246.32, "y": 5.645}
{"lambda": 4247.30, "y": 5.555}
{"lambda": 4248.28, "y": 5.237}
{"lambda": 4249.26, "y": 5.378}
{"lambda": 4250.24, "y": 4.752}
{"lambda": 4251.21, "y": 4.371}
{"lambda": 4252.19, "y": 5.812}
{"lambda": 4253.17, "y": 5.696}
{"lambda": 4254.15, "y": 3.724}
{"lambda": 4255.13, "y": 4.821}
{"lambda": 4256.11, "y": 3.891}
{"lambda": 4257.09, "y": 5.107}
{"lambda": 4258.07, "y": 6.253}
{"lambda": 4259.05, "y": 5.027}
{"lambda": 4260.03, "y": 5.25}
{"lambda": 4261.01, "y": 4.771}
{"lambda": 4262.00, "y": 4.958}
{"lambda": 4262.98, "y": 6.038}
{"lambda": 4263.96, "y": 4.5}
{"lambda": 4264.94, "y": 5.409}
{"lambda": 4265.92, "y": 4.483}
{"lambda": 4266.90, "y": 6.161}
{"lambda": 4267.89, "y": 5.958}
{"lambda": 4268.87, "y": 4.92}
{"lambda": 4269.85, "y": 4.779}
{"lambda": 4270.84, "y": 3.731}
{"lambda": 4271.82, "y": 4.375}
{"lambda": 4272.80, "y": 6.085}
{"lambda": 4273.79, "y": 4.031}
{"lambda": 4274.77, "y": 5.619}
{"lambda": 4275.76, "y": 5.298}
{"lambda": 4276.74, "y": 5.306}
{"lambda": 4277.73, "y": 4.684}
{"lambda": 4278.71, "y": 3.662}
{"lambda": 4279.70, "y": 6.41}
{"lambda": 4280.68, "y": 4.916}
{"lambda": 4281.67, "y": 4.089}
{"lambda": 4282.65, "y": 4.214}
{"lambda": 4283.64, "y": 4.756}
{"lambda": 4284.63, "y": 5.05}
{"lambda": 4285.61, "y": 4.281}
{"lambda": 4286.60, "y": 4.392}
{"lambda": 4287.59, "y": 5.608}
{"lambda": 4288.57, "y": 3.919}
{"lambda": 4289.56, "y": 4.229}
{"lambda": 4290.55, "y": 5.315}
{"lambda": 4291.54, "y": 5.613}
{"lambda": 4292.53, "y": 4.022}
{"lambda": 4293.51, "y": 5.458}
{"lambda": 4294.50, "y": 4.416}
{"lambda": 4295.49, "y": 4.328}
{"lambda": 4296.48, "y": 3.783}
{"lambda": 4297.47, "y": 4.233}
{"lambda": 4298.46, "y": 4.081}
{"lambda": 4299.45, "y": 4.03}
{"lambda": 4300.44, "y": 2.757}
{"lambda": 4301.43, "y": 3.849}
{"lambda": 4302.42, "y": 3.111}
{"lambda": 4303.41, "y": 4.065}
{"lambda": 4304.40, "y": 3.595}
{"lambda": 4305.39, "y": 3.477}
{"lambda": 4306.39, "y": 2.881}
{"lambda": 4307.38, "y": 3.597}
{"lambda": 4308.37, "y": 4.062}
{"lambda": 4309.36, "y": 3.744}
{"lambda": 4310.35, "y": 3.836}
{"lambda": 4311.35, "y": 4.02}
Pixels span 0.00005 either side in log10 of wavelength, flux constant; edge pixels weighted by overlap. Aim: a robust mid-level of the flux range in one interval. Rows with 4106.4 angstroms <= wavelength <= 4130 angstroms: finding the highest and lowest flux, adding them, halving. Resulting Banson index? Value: 4.95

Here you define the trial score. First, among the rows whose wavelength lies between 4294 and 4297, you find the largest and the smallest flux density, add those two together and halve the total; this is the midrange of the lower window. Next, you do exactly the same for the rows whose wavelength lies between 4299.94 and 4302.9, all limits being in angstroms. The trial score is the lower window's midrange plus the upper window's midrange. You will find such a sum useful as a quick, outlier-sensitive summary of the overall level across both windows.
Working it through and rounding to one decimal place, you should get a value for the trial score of 7.4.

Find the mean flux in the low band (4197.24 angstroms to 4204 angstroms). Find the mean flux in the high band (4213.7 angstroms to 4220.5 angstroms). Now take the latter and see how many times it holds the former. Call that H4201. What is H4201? 1.15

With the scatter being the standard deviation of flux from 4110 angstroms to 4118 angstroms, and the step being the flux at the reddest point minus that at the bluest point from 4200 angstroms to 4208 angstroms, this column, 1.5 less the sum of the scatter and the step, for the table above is 1.2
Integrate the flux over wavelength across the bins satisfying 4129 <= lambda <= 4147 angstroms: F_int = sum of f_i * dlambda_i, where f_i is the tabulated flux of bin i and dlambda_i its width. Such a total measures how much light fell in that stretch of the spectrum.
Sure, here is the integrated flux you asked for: 79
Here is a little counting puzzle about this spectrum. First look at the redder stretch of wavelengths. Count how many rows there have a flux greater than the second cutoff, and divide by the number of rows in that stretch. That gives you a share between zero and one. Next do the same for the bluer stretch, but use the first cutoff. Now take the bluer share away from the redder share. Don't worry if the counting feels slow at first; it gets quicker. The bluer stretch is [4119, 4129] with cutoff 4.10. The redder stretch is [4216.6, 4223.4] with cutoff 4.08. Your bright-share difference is 0.13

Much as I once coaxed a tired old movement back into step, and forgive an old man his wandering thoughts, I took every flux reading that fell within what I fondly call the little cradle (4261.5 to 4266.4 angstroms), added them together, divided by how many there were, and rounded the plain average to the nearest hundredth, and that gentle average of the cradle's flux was 5.08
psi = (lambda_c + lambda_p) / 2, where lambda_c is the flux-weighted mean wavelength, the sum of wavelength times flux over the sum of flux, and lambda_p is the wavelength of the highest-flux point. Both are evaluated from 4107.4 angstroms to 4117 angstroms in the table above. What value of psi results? 4111.5 angstroms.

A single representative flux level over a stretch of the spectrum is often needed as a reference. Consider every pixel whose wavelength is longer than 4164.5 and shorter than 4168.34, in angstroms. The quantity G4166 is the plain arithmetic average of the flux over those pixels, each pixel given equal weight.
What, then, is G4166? 4.40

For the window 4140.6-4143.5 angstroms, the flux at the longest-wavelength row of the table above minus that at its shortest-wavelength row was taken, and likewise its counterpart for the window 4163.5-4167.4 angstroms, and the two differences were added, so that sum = -2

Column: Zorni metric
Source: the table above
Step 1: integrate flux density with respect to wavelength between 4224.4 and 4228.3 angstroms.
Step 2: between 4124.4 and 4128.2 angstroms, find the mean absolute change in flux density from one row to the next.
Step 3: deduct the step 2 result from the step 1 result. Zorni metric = 14.9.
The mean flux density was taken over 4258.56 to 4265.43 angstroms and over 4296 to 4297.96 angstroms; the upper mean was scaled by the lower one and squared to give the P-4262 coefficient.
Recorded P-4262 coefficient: 0.61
